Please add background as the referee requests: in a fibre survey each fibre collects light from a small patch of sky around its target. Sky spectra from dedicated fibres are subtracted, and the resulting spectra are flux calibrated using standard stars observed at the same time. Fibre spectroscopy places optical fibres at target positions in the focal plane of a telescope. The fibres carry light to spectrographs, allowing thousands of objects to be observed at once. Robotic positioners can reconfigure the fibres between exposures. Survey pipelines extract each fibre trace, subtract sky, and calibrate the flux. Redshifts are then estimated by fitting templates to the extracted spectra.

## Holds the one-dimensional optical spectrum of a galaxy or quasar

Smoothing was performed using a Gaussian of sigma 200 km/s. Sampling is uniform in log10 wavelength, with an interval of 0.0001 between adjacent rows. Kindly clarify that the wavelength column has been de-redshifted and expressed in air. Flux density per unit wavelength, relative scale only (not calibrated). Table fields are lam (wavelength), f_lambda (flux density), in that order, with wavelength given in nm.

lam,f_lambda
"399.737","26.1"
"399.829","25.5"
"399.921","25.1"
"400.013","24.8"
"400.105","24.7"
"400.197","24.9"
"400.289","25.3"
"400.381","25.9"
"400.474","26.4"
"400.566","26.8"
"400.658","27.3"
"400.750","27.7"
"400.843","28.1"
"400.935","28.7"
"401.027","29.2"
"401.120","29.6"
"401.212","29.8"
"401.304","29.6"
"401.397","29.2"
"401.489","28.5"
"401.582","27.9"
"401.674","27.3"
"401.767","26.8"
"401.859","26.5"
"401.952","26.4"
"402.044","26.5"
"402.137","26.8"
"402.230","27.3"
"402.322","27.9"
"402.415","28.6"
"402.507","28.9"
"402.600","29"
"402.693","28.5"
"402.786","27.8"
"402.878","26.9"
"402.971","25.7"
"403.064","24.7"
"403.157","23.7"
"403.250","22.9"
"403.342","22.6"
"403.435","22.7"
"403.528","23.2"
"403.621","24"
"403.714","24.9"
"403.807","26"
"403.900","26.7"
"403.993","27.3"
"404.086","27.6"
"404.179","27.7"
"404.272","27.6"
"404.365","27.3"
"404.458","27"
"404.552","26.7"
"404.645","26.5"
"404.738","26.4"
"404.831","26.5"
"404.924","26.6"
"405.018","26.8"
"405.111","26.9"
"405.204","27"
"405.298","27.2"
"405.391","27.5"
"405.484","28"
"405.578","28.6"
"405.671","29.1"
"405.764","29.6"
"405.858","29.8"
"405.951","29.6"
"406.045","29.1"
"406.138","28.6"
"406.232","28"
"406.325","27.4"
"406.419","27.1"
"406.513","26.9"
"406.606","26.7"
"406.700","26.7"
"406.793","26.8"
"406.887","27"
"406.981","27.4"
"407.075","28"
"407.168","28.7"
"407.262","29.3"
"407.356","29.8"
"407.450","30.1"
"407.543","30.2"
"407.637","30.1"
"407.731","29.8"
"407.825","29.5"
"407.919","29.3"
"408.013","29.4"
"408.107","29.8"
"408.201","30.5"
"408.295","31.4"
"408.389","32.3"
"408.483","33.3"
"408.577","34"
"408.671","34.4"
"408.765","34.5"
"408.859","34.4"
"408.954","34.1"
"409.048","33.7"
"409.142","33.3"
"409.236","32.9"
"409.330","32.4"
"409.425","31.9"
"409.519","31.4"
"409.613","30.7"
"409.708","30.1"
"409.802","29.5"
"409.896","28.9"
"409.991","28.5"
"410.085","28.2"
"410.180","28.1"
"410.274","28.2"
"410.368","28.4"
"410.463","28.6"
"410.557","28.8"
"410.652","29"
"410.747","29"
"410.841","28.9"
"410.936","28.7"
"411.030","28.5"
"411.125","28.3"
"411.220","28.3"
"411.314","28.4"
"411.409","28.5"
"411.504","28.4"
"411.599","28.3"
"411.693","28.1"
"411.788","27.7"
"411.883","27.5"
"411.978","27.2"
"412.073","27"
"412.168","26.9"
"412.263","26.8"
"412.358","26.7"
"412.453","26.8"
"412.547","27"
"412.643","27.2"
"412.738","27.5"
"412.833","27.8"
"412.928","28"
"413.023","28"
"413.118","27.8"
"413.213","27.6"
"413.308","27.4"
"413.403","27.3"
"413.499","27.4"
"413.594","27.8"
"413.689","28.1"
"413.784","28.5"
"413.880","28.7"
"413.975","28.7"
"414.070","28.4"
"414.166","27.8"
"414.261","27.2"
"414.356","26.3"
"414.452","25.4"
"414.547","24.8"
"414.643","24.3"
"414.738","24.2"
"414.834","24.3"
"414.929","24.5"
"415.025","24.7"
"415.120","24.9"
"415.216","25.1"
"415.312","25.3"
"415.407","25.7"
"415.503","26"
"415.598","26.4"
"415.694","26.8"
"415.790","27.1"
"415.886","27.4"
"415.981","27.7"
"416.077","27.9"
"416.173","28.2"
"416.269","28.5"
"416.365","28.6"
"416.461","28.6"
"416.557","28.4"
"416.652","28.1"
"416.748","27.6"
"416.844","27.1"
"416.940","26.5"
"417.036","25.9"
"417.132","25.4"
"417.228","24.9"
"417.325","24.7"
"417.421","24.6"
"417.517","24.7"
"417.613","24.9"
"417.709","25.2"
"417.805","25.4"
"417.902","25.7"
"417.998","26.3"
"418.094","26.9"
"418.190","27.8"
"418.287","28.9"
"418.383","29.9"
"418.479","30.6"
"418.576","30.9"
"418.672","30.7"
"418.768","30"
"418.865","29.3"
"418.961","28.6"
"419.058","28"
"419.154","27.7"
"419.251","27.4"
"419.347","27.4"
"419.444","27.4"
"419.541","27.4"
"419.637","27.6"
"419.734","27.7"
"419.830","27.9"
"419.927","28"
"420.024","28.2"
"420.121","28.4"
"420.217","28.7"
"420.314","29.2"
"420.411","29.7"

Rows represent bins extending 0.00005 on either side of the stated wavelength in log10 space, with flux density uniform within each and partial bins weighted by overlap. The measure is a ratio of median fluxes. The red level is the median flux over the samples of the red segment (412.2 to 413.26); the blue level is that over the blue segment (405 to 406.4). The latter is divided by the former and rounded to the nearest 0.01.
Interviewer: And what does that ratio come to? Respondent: 1.02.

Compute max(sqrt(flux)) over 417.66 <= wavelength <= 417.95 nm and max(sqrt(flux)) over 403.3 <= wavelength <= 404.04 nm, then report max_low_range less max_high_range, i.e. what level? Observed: 0.16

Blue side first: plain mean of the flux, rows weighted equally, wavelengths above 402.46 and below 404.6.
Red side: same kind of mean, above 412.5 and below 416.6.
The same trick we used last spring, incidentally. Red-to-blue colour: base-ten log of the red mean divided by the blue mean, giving 0.015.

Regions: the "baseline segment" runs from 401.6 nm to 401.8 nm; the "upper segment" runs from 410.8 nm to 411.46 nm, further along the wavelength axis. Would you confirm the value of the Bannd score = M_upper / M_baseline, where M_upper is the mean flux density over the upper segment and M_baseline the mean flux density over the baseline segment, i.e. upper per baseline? 1.05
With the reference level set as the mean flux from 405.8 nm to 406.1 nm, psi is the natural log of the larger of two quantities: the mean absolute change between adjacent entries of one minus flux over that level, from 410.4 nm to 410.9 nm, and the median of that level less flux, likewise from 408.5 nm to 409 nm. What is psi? -5.5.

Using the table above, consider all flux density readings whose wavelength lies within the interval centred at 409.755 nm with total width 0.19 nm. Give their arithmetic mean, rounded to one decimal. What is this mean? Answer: 29.8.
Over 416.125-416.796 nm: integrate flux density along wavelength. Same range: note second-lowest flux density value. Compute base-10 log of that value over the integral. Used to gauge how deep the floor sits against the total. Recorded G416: 0.170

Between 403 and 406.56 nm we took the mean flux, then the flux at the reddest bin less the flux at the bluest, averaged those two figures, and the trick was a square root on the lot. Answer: 3.80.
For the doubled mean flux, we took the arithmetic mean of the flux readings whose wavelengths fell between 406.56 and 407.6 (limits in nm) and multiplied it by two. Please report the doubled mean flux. 56.5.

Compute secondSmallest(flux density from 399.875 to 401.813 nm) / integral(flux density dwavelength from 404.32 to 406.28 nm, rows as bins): 0.46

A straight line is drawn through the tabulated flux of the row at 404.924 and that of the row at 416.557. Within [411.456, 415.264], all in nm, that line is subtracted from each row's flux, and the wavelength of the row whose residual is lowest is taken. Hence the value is 414.738 nm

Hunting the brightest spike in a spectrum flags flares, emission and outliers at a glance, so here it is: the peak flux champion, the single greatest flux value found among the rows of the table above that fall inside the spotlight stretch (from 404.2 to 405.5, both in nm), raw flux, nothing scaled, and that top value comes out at 28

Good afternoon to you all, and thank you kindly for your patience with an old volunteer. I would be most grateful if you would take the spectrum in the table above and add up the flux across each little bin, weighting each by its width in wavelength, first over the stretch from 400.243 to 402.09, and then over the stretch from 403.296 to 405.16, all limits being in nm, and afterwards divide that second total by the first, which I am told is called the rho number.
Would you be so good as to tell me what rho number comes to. 0.95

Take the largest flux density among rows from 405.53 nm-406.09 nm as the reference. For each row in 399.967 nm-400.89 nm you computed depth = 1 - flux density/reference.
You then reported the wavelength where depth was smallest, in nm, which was 400.843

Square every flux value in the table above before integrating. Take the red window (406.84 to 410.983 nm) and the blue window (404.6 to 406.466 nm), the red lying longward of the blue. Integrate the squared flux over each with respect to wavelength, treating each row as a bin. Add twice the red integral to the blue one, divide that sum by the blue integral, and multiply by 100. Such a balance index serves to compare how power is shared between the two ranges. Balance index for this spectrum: 631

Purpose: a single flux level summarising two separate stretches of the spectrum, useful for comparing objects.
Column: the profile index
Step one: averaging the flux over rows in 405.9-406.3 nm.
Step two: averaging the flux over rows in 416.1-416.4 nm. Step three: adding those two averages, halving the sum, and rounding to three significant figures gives 28.6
